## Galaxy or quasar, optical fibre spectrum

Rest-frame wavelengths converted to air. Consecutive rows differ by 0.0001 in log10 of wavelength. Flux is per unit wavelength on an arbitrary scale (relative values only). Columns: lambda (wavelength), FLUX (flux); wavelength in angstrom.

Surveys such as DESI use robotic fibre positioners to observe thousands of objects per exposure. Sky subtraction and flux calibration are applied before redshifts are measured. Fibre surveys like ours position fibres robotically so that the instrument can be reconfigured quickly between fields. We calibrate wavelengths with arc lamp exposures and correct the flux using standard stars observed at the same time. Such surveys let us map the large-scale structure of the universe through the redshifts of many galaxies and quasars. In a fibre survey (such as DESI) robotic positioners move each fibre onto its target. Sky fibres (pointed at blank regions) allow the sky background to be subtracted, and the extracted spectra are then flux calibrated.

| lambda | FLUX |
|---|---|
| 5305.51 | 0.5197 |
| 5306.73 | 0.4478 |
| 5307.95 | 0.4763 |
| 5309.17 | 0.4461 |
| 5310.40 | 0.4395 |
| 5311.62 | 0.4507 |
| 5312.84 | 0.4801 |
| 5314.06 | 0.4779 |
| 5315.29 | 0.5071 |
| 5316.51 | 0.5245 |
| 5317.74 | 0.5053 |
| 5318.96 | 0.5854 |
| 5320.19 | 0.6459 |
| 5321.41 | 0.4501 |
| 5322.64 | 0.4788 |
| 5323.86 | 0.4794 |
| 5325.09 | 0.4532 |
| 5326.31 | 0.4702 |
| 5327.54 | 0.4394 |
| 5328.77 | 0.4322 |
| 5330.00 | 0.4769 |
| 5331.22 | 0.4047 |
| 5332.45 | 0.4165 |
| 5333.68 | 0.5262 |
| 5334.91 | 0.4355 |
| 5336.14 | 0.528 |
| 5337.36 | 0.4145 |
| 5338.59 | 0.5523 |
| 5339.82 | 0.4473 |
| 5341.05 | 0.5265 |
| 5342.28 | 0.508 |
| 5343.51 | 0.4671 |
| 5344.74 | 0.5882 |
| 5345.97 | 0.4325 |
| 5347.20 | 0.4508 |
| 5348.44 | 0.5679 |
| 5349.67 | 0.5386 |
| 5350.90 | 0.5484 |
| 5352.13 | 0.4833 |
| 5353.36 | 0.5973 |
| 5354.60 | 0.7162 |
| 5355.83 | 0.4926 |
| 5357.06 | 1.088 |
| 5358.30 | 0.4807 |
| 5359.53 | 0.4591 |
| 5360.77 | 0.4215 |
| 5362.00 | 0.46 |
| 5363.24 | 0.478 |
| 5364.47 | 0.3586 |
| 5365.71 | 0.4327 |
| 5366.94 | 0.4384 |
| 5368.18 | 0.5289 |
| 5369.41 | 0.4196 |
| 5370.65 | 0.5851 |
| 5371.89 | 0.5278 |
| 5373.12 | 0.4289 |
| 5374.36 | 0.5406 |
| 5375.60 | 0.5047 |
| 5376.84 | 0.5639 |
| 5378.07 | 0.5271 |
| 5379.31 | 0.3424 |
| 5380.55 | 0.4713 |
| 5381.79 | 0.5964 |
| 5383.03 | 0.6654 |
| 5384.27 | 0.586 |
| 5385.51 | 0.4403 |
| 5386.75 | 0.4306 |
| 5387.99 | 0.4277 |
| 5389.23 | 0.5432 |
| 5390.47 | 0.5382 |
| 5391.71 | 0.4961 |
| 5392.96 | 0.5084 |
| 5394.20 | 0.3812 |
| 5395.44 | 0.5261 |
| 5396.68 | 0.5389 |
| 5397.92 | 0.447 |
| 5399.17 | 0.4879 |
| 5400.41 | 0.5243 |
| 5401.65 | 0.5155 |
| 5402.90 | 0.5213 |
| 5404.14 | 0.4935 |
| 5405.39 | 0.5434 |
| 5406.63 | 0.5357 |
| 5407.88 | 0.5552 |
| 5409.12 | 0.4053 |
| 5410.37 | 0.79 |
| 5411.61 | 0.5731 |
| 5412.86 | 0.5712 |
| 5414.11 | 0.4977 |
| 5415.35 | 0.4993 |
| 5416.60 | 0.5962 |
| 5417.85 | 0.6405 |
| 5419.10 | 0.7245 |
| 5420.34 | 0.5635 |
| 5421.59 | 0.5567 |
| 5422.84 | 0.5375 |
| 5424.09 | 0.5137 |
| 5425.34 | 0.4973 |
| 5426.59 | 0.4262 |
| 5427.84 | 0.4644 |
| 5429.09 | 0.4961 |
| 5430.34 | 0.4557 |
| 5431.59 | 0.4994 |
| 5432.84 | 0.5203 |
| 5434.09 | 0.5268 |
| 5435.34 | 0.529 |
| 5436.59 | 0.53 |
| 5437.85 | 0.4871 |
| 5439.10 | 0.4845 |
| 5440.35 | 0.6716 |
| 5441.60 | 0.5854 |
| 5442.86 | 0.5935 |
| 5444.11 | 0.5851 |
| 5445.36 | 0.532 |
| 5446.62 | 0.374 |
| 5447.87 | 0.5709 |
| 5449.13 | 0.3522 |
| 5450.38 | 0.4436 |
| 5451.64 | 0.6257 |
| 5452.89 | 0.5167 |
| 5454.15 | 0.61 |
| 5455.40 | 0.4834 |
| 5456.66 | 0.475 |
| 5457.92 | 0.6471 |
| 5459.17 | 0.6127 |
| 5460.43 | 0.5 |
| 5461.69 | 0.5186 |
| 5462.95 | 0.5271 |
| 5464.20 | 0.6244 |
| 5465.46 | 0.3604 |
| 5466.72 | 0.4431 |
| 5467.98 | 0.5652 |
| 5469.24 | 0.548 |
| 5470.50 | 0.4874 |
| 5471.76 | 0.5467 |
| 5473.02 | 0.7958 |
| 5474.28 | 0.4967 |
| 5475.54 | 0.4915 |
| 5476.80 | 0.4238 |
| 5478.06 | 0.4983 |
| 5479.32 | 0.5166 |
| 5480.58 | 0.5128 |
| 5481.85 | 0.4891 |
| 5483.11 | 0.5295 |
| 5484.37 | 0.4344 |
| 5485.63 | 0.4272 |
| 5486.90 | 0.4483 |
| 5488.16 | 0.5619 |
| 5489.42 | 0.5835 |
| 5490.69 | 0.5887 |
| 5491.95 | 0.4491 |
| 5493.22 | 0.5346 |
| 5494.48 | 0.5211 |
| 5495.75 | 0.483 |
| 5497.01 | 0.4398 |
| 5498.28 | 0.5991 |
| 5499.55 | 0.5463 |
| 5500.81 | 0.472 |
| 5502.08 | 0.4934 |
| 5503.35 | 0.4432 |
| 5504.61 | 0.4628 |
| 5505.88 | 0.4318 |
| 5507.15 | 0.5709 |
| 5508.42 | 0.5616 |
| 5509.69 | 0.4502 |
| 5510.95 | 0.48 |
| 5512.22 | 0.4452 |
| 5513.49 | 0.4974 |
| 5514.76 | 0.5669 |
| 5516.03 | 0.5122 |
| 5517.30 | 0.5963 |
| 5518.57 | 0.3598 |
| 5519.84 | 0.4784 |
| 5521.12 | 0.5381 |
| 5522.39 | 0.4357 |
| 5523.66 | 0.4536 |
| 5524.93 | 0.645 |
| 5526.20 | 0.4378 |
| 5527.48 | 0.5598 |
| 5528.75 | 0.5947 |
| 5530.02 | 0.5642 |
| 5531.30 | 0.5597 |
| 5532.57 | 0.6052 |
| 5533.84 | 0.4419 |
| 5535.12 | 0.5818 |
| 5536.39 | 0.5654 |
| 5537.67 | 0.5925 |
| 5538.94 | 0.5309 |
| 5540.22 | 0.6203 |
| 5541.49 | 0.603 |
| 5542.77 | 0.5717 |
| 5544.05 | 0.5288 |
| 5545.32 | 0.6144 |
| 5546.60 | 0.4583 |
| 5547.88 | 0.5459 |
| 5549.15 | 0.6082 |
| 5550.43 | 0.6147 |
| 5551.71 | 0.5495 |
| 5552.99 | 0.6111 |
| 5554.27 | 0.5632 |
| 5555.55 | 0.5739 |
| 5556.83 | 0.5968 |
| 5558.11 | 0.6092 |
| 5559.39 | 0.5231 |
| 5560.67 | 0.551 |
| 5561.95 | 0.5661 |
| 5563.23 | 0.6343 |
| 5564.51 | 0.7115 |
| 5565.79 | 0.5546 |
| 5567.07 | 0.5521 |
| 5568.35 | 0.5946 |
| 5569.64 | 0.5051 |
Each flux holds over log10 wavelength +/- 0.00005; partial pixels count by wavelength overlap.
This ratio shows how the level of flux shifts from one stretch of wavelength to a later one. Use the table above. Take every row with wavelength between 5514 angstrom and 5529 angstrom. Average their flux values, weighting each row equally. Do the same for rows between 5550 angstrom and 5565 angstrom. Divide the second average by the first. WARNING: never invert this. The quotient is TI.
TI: 1.15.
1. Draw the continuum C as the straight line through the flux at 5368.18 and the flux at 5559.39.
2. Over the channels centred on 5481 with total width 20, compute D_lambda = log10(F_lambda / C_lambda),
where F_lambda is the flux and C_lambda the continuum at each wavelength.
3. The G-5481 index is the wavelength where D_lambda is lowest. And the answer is 5476.80 angstrom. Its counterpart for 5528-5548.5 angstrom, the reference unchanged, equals 5533.84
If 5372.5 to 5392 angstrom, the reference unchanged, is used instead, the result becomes 5379.31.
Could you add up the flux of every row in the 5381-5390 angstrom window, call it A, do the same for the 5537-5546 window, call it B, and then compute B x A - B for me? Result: 10.9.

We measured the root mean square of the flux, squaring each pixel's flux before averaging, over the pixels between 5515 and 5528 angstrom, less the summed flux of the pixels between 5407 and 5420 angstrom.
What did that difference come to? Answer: -5.3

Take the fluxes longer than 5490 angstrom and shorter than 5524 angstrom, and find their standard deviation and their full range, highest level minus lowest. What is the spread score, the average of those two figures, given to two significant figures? 0.15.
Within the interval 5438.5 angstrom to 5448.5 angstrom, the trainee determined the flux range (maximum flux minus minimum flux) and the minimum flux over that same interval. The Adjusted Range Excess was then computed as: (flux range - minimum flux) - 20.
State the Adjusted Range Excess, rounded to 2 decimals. -20.08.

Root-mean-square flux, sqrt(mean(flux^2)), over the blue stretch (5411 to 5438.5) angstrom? 0.54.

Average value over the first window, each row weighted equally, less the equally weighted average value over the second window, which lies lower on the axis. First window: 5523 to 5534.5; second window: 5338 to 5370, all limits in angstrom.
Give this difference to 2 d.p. 0.02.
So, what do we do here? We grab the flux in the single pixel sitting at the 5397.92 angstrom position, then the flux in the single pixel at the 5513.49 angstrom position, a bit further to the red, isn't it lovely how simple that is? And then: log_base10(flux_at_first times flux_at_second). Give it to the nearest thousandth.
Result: -0.653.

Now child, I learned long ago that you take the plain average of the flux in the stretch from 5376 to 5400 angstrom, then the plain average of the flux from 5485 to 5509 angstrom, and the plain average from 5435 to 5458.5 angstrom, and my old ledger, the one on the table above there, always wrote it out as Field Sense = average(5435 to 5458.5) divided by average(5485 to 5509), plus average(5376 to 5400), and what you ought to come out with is 1.551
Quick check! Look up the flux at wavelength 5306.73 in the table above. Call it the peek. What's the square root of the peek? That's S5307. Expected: 0.669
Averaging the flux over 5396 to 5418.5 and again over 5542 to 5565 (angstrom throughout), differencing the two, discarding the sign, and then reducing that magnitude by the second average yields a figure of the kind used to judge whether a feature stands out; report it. -0.541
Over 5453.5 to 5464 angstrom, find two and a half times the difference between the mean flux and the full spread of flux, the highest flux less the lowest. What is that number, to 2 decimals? 0.94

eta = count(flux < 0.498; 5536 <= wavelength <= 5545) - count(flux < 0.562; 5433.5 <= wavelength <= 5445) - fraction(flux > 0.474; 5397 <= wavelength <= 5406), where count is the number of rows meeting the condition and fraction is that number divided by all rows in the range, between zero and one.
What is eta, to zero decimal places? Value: -6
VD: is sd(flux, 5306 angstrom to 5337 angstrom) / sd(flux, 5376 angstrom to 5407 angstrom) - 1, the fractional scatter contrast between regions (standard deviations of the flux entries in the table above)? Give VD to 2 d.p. -0.23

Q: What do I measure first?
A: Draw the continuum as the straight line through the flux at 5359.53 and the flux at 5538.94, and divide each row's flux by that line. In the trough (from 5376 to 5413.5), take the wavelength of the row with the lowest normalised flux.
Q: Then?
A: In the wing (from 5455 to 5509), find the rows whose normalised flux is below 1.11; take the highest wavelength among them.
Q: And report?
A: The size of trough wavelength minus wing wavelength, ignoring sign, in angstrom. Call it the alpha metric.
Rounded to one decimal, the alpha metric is 129.1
